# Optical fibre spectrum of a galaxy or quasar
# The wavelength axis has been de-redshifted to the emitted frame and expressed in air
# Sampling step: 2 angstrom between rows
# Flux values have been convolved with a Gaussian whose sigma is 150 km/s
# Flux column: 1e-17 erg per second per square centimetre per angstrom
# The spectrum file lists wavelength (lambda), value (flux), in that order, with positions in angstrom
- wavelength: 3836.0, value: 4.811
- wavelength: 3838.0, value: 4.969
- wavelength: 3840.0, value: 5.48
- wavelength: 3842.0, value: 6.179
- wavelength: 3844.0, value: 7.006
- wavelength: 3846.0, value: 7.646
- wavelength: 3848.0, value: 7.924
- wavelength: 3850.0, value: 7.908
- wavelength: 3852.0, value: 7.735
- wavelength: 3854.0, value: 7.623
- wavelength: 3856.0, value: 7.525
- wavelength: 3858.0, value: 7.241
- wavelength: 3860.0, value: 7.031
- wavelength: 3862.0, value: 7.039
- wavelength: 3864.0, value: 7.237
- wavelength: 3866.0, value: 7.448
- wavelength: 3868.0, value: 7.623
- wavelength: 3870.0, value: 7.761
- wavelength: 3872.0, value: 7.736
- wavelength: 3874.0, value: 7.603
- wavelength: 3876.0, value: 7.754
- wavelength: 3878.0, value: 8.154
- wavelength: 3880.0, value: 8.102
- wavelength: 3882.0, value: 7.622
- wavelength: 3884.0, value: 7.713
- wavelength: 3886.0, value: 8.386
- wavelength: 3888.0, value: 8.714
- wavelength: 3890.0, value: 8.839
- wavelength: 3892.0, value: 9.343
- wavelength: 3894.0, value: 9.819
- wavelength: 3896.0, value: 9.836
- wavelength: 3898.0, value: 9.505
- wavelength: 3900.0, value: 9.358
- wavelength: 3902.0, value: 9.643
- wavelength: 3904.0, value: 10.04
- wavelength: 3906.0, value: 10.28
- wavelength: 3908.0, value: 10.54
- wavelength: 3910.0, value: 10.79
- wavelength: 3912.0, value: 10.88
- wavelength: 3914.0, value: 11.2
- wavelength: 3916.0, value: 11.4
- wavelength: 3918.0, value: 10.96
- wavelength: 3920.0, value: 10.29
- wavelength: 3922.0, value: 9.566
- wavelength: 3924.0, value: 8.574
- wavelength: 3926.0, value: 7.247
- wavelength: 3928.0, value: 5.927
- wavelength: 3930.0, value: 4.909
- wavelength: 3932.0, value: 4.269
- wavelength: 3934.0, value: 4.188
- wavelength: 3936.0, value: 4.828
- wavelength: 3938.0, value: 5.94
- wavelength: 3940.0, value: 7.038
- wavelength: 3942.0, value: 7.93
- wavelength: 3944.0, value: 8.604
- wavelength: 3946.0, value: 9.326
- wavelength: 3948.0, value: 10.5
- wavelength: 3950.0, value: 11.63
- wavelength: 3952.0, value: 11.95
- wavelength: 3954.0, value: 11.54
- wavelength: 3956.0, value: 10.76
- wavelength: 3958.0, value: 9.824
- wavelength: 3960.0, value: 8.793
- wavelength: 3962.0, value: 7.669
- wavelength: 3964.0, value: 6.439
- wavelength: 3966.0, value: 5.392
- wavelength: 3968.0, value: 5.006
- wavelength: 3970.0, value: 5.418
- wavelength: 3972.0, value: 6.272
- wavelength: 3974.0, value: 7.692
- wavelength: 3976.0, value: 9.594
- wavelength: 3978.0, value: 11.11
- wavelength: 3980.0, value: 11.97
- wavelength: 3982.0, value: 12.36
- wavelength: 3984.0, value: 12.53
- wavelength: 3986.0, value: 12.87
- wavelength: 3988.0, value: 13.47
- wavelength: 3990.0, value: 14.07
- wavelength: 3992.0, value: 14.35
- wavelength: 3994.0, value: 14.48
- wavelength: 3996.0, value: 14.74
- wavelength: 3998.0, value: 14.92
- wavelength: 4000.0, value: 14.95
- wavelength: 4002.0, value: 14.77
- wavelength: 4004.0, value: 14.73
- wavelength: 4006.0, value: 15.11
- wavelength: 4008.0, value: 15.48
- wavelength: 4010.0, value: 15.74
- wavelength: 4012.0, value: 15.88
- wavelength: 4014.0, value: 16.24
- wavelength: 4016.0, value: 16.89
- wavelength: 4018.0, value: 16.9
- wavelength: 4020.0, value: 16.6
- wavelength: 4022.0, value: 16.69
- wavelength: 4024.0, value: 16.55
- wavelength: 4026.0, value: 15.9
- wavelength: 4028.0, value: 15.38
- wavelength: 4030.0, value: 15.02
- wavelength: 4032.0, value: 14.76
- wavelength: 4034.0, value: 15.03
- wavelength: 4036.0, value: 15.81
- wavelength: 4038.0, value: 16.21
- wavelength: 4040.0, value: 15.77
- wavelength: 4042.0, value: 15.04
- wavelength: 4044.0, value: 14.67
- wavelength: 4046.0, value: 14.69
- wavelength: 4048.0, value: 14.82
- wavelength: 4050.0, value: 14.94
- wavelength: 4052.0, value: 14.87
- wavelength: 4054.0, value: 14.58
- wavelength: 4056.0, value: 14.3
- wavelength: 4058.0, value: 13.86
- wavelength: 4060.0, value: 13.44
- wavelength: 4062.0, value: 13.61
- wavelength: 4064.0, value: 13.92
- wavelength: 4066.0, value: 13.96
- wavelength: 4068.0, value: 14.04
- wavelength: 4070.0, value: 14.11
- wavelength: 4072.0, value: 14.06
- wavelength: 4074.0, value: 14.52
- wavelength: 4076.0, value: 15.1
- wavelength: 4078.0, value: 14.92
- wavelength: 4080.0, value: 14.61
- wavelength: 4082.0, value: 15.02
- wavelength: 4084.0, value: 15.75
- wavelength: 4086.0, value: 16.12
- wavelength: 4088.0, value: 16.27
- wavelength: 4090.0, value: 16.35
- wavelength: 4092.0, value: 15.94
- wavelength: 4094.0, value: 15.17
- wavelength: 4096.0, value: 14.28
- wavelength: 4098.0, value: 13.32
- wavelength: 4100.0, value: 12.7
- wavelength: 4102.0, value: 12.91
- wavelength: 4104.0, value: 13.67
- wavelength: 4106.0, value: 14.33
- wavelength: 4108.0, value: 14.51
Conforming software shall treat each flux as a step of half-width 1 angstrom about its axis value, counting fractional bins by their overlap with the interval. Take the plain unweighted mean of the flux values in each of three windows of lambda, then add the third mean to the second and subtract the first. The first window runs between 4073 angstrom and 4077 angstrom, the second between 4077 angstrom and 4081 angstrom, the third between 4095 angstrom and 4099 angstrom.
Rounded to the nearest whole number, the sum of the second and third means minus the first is 14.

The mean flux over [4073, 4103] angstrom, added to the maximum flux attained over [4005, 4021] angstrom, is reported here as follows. 31.8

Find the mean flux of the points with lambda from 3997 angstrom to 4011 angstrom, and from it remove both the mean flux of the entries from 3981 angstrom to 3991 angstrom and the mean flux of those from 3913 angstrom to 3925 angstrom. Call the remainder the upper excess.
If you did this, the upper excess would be -8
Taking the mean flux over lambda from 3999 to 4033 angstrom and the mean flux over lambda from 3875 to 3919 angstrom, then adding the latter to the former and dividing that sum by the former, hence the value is 1.60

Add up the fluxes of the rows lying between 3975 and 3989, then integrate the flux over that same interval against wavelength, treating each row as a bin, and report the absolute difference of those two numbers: 84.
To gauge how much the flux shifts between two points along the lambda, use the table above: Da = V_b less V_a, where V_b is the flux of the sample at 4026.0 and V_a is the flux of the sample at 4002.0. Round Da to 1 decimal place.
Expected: 1.1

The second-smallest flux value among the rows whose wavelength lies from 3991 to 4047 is 14.48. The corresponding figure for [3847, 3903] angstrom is 7.039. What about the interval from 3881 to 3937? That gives 4.269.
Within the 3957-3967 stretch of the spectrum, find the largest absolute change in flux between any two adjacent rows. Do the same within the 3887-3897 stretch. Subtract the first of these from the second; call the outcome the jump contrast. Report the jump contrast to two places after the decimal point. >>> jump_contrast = -0.73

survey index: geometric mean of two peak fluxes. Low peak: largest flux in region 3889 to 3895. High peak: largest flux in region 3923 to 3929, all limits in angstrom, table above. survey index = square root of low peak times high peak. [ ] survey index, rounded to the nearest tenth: 9.2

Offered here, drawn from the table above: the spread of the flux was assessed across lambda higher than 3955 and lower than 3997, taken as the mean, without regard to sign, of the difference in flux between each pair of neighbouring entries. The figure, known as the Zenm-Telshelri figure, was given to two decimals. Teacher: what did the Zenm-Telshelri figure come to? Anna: 0.77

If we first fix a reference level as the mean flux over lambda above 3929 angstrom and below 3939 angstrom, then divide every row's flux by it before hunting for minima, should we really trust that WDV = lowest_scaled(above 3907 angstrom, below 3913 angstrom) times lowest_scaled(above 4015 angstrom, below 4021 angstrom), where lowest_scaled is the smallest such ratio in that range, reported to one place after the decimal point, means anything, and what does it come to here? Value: 7.5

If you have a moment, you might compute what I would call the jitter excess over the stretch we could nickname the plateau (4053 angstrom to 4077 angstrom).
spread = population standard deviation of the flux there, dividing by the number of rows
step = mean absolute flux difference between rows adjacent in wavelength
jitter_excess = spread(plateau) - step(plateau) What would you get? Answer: 0.17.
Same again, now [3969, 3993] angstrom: 2.10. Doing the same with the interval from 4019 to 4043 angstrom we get 0.23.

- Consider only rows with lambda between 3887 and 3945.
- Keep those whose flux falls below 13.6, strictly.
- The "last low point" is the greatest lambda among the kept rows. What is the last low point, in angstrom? 3944.0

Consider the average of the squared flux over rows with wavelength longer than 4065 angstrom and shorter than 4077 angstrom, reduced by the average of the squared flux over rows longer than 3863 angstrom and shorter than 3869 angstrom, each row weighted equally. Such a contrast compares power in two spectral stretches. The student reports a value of 149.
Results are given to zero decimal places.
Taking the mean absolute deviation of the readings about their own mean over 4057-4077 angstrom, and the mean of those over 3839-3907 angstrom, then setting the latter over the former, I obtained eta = 26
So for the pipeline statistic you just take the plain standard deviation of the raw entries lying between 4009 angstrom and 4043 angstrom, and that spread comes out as 0.7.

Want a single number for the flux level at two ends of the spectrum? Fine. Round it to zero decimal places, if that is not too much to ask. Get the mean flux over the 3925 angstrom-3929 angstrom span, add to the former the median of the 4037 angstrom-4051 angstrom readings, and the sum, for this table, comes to 22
